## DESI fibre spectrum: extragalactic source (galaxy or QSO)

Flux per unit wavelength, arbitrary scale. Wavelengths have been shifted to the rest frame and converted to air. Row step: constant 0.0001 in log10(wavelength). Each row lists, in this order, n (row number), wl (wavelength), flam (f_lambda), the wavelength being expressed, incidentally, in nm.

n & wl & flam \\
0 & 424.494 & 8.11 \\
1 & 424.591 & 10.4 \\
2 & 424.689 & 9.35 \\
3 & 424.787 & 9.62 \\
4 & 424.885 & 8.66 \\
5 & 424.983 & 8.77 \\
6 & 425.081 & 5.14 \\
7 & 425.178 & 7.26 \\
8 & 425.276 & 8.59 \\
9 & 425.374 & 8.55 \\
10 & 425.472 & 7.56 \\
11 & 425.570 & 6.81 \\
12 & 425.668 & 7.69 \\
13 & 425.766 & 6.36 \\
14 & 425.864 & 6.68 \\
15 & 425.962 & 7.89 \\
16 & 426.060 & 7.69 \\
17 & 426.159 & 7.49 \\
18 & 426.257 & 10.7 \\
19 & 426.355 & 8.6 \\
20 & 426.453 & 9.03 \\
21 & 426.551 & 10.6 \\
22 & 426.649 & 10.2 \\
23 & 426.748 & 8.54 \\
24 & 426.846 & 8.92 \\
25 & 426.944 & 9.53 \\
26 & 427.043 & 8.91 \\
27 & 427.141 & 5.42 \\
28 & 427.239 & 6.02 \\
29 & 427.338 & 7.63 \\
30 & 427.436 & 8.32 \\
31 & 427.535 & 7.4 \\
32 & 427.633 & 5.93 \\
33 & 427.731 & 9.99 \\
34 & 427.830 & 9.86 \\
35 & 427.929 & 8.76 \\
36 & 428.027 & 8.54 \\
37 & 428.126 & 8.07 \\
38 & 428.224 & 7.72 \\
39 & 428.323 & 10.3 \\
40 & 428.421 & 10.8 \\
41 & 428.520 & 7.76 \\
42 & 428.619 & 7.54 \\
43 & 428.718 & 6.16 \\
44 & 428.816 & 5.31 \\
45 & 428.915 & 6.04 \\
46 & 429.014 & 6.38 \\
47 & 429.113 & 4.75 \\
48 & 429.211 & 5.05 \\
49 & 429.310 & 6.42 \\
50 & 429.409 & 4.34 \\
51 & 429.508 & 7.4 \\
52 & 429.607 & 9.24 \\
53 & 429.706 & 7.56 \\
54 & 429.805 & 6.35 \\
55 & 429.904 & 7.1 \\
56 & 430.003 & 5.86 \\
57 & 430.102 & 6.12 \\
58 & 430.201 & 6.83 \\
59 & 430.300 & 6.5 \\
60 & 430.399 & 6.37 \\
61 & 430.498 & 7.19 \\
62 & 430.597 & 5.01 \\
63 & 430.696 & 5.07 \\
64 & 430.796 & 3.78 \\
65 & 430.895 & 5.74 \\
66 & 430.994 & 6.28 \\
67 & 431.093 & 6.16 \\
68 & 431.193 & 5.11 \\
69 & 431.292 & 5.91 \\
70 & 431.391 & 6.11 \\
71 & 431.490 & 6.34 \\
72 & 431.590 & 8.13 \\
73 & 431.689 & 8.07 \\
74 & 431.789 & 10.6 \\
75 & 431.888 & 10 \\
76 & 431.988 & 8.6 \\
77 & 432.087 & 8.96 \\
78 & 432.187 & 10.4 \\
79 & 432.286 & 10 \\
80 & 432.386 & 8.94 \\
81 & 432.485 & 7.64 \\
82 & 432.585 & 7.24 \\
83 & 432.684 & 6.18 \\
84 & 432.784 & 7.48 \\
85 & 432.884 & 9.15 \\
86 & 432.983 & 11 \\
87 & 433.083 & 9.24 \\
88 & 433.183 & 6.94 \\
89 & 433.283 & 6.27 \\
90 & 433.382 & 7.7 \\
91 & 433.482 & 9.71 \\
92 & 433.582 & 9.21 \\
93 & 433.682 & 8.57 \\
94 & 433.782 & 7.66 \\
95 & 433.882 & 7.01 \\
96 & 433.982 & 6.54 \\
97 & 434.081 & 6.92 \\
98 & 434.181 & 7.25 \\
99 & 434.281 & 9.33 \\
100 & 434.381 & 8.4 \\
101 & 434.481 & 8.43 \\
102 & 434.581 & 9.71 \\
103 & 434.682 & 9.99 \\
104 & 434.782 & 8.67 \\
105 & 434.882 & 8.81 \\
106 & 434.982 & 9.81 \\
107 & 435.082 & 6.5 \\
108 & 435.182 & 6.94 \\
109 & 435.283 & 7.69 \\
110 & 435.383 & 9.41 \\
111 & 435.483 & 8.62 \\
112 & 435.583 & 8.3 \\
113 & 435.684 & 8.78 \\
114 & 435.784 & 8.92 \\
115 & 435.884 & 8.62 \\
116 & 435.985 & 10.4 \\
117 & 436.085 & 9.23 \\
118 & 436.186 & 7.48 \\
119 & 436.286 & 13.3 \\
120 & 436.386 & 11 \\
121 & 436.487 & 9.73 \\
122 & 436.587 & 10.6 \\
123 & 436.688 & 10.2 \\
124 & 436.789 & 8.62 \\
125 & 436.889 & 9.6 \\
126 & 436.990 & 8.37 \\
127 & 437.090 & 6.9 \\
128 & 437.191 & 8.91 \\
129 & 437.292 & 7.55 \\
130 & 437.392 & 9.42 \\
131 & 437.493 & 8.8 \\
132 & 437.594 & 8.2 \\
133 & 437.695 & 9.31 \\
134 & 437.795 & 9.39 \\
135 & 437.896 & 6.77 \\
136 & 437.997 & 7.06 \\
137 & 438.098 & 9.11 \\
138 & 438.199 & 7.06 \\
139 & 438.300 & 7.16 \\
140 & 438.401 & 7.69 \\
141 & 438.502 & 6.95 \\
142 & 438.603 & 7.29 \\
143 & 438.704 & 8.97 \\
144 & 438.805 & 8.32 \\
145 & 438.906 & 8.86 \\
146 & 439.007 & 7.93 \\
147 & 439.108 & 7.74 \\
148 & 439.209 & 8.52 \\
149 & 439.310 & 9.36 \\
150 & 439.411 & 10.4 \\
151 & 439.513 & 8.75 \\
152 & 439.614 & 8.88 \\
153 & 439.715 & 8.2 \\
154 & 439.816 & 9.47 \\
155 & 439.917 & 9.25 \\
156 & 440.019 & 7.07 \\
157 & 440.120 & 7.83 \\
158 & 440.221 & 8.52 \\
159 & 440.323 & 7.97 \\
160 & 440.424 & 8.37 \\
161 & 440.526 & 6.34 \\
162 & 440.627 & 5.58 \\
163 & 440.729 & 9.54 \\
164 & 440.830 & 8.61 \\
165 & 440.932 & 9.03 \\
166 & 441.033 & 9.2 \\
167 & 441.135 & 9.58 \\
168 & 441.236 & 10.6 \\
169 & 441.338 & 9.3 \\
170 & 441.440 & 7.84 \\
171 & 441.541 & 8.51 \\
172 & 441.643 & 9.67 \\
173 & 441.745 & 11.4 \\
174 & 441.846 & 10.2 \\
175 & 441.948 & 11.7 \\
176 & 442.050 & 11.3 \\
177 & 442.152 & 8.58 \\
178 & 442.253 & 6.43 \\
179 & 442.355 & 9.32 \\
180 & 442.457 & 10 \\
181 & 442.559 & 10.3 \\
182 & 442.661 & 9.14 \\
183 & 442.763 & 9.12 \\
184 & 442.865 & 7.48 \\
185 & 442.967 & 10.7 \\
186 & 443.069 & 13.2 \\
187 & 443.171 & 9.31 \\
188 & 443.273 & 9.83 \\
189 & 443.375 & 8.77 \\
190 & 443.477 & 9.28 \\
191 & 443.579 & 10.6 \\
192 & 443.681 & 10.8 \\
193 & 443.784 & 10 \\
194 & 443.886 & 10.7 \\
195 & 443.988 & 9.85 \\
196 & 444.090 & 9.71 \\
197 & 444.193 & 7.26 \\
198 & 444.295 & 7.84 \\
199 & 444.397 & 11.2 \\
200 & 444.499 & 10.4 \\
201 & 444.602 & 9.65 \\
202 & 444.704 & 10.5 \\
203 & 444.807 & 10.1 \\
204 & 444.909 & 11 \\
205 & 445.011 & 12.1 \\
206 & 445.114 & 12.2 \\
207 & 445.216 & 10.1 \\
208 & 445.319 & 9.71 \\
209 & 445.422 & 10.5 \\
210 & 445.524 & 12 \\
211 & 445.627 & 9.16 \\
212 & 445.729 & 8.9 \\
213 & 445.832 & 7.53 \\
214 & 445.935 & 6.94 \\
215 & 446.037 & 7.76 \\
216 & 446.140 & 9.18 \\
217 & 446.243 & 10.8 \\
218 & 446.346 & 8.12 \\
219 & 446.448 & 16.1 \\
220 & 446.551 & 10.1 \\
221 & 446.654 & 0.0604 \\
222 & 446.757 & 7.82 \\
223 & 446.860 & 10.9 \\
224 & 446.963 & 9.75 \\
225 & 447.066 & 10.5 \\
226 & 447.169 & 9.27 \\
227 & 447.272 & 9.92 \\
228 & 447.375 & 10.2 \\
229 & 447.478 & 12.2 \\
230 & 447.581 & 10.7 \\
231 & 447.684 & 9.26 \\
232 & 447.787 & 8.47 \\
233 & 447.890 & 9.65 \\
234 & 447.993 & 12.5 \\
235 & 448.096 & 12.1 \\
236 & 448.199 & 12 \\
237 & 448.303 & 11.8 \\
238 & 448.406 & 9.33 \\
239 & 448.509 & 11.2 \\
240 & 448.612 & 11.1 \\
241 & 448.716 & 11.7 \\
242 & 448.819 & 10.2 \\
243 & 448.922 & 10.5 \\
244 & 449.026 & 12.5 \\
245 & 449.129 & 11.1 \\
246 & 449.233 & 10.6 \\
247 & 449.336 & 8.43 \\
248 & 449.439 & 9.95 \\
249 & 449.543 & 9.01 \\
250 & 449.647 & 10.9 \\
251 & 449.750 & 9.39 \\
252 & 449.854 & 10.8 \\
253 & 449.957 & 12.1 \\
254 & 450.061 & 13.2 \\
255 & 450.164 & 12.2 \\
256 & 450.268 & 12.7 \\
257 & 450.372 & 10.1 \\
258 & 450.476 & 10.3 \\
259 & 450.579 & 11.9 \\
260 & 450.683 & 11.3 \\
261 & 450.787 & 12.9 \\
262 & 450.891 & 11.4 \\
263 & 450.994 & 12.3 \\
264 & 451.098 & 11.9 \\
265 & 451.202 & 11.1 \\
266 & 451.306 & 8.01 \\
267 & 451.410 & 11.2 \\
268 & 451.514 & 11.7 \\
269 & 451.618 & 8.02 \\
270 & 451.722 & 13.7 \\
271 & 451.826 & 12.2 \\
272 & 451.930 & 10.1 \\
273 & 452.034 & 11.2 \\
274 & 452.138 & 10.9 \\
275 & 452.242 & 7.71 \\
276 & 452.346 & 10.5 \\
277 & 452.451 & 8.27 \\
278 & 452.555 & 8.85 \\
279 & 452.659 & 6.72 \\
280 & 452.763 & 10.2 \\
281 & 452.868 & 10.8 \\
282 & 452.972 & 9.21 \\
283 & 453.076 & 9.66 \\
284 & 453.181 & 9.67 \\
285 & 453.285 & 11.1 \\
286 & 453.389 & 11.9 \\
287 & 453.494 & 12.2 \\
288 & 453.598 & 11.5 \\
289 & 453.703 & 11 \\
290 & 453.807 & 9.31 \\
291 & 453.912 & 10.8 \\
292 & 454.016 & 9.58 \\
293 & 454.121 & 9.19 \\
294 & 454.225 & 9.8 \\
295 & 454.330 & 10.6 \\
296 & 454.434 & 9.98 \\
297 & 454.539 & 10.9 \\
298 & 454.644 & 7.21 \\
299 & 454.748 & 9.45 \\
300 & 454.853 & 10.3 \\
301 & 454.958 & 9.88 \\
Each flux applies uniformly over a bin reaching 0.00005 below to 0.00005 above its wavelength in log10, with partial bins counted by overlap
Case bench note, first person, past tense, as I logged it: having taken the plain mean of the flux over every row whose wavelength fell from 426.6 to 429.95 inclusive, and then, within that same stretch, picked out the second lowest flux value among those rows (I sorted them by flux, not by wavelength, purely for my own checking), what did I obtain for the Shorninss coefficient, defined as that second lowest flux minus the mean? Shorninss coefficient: -2.8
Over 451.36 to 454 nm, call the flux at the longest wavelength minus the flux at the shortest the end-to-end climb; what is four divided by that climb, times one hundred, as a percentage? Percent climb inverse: -1000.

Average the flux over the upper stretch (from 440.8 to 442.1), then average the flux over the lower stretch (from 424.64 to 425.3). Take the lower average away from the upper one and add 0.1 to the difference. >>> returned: 1.7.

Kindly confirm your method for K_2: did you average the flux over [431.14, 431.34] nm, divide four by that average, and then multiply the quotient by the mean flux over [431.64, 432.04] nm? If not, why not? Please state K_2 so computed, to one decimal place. 6.8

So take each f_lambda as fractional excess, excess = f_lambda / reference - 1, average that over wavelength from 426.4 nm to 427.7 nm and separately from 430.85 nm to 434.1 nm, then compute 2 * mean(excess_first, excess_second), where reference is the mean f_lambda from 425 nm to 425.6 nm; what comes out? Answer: 0.2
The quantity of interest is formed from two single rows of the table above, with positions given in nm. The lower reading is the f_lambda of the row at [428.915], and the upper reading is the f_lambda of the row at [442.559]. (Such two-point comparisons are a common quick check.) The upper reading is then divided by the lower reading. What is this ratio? 1.71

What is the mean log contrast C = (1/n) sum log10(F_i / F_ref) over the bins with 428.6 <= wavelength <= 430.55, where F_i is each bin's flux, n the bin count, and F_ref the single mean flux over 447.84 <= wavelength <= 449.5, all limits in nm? -0.24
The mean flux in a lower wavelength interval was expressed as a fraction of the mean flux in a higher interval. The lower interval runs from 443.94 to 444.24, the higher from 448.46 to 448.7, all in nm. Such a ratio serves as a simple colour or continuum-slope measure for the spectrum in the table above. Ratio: 0.80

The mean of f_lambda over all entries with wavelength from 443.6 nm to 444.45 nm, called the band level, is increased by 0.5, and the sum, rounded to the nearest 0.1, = 10.2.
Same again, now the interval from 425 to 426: 7.8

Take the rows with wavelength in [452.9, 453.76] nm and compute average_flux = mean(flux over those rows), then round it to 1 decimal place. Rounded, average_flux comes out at 10.8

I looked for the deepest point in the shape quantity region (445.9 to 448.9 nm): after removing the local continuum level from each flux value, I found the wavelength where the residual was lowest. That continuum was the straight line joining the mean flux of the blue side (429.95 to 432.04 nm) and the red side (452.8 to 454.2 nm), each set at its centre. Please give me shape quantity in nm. 446.654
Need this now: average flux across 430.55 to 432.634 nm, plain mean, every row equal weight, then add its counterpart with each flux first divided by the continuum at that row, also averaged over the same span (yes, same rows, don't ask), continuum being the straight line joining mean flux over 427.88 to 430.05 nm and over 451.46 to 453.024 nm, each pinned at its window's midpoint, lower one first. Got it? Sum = 8.3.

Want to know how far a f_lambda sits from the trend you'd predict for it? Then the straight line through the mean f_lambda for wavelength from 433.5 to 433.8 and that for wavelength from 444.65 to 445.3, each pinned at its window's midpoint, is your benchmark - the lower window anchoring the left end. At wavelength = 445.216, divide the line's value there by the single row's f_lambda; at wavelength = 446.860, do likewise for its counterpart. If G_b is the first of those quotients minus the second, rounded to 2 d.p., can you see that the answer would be 0.05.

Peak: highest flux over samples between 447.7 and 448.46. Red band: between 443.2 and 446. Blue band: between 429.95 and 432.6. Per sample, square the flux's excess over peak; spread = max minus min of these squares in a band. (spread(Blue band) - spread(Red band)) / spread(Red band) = 1.3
